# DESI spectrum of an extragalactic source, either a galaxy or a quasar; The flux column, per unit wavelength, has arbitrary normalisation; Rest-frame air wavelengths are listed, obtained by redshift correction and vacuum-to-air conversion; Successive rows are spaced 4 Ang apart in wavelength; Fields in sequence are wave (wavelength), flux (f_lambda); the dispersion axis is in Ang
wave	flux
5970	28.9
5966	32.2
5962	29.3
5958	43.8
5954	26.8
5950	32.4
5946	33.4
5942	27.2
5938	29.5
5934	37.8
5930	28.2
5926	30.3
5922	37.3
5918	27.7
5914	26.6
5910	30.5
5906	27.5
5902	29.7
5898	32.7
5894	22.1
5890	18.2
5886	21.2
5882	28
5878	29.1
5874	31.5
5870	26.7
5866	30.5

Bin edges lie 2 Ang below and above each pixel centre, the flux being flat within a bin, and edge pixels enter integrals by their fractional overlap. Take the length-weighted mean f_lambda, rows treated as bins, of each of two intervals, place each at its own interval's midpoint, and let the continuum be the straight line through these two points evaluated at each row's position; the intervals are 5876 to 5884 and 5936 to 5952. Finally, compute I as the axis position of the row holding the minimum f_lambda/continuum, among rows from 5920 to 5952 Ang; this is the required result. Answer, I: 5942 Ang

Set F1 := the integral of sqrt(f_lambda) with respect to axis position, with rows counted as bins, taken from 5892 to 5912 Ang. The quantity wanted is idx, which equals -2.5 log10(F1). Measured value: -5.07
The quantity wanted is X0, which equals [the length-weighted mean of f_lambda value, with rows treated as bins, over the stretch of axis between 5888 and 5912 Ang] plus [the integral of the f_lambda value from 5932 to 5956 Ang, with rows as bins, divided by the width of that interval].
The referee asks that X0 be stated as 58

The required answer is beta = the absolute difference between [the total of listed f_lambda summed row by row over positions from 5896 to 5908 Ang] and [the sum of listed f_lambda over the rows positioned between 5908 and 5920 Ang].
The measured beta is 5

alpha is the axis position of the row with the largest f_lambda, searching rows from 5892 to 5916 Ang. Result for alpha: 5898 Ang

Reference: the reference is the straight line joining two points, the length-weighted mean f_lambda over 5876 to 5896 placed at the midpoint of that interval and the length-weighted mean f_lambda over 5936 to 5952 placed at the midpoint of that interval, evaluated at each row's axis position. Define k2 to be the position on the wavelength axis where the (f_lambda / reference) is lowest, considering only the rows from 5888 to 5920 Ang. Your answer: 5890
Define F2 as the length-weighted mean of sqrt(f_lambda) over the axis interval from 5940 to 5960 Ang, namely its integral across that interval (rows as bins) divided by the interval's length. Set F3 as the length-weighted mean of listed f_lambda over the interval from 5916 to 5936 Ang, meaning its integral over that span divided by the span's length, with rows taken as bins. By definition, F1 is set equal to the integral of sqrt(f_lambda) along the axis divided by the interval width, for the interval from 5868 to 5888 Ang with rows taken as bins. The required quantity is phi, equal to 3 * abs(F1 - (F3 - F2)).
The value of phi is 64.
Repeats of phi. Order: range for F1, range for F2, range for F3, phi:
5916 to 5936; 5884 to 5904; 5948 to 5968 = 67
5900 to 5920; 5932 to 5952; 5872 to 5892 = 44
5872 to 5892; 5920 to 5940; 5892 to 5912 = 53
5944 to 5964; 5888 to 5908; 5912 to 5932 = 58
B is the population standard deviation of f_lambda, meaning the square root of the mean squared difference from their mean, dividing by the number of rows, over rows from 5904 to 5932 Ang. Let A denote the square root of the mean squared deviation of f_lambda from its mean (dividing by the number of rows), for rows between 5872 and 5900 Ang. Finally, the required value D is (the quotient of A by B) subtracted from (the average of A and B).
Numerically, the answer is 2.7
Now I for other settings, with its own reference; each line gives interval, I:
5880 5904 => 5890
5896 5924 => 5914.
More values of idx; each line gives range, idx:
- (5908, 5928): -5.11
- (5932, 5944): -4.57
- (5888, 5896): -3.89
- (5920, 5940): -5.14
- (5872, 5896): -5.19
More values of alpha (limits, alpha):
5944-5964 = 5958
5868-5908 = 5898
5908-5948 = 5934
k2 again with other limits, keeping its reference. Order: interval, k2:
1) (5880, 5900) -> 5890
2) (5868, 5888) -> 5886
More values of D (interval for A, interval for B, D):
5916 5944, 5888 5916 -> 3.5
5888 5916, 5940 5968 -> 4.1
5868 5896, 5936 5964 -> 4.1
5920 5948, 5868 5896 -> 3.3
